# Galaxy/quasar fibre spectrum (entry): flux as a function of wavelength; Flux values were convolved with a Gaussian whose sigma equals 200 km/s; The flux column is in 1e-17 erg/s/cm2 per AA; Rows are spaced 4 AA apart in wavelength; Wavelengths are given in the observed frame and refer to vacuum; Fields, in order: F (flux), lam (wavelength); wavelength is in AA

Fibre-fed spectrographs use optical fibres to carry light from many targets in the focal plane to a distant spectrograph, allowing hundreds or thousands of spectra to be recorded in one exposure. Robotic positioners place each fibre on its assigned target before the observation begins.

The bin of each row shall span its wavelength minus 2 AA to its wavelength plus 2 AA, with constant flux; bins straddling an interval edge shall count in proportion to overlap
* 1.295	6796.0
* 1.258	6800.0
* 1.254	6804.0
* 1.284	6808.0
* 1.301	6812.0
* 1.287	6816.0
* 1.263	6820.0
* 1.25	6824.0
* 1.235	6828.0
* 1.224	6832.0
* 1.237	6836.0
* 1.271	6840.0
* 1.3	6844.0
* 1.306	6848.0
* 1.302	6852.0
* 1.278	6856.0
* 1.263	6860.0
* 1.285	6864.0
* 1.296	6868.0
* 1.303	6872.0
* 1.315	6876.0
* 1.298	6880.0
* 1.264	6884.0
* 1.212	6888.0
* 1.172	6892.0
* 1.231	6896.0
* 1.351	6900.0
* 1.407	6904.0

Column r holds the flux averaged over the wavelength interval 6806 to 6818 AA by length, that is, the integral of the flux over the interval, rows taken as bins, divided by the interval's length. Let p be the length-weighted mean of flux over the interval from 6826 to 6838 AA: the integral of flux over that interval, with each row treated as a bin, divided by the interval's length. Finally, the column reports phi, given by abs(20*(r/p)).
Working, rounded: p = 1.23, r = 1.29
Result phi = 21.0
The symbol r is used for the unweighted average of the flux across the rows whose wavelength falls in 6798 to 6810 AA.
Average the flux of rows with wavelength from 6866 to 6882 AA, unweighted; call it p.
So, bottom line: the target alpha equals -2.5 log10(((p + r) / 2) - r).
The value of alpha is 4.3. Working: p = 1.30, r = 1.27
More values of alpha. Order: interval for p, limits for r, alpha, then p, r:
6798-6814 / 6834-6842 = 5.0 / 1.27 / 1.25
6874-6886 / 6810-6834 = 4.5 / 1.29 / 1.26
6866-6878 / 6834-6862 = 4.8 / 1.30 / 1.28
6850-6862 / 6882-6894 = 3.7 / 1.28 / 1.22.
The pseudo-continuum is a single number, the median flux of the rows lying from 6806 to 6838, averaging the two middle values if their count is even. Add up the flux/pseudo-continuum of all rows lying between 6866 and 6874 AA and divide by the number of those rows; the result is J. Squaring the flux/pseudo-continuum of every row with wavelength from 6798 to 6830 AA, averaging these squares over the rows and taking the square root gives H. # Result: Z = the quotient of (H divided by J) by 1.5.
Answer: 0.650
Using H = 1.008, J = 1.03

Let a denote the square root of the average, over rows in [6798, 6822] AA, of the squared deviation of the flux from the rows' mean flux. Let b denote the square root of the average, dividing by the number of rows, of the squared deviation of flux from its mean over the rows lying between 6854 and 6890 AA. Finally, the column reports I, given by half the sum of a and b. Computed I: 0.023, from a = 0.017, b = 0.029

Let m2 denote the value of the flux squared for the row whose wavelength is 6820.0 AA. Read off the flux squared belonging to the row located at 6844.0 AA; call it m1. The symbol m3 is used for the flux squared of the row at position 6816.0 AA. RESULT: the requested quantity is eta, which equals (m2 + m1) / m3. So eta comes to 1.98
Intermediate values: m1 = 1.69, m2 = 1.60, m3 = 1.66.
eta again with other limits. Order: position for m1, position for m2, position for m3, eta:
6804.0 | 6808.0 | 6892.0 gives 2.35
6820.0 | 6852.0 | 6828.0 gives 2.16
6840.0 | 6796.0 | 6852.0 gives 1.94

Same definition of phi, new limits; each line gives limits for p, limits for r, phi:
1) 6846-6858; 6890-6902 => 19.3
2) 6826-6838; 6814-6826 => 20.6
